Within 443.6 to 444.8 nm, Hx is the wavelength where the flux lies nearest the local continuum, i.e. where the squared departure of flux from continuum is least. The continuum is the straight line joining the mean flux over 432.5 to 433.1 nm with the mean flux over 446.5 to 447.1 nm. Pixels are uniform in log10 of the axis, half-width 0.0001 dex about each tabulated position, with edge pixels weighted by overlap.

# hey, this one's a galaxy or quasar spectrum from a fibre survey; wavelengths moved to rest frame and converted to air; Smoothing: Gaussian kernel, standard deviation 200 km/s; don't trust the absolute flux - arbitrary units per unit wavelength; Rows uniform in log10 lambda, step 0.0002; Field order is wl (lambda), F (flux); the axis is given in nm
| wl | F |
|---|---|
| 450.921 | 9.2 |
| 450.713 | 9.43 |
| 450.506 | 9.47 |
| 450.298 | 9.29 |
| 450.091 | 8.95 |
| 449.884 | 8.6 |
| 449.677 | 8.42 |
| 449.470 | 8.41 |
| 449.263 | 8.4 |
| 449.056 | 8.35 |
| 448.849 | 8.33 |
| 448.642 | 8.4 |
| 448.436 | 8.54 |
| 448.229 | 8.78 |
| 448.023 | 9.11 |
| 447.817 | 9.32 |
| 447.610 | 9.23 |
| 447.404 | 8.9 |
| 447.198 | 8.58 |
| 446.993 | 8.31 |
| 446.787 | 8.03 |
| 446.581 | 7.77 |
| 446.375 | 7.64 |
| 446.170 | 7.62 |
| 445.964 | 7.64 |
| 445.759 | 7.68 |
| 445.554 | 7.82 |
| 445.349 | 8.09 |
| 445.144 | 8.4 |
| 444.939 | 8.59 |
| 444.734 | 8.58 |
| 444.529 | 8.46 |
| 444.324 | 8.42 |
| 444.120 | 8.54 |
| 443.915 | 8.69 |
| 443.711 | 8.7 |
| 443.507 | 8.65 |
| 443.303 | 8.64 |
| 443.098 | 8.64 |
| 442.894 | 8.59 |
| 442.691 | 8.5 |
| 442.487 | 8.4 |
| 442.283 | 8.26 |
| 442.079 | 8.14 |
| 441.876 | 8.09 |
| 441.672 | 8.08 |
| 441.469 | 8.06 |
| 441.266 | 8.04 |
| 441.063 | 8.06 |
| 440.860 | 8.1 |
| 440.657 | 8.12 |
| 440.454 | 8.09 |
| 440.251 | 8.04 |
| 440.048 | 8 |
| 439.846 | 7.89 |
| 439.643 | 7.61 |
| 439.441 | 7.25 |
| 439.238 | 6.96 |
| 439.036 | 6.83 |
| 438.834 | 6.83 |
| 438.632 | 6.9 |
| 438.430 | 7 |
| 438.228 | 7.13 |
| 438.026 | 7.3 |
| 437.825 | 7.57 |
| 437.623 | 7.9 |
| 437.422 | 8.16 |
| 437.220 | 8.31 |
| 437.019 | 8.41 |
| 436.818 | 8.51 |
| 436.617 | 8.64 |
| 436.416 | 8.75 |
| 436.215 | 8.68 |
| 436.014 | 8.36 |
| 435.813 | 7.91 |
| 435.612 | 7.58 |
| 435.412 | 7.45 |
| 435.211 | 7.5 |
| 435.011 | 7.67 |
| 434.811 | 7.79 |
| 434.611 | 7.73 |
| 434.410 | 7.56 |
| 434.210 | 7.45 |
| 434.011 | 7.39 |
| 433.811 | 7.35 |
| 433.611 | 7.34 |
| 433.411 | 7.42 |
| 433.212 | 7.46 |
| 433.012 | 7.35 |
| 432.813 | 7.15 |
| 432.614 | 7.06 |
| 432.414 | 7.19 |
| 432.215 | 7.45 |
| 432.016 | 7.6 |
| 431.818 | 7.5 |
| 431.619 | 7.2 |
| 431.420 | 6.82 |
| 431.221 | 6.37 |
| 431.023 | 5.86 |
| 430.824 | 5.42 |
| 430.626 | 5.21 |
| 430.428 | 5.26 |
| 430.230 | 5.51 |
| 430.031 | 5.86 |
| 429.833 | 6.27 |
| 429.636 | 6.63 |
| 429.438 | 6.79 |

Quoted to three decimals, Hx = 444.324 nm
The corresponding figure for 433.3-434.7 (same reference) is 433.811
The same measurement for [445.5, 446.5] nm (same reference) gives 445.554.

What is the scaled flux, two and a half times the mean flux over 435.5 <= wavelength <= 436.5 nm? 20.6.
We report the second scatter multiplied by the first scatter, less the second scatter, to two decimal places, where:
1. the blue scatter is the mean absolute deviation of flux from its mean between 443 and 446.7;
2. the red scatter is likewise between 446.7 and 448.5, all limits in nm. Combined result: -0.21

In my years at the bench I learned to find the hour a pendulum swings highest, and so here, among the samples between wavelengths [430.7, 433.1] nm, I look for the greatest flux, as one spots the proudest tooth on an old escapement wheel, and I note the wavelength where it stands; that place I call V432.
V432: 432.016 nm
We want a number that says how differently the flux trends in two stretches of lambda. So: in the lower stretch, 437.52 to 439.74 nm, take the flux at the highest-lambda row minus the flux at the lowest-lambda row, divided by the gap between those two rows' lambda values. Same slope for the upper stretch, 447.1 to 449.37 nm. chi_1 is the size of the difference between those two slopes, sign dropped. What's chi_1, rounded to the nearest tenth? 0.1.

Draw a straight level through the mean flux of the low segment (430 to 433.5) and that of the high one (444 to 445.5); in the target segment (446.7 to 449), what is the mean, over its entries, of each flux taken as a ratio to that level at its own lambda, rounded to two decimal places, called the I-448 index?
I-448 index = 0.98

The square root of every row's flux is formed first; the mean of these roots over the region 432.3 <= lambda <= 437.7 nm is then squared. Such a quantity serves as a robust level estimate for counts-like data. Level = 7.8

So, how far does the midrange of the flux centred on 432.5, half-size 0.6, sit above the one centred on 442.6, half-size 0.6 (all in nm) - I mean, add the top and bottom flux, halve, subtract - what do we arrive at -1.1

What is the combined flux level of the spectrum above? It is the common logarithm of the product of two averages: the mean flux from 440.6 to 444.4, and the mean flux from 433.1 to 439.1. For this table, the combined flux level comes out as 1.81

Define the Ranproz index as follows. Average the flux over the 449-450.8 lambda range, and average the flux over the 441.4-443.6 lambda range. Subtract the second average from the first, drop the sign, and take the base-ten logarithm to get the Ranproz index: -0.35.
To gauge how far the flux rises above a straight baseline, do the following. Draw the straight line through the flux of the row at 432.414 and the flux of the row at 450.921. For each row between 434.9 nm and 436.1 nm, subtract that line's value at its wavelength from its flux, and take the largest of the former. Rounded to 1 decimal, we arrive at 0.8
